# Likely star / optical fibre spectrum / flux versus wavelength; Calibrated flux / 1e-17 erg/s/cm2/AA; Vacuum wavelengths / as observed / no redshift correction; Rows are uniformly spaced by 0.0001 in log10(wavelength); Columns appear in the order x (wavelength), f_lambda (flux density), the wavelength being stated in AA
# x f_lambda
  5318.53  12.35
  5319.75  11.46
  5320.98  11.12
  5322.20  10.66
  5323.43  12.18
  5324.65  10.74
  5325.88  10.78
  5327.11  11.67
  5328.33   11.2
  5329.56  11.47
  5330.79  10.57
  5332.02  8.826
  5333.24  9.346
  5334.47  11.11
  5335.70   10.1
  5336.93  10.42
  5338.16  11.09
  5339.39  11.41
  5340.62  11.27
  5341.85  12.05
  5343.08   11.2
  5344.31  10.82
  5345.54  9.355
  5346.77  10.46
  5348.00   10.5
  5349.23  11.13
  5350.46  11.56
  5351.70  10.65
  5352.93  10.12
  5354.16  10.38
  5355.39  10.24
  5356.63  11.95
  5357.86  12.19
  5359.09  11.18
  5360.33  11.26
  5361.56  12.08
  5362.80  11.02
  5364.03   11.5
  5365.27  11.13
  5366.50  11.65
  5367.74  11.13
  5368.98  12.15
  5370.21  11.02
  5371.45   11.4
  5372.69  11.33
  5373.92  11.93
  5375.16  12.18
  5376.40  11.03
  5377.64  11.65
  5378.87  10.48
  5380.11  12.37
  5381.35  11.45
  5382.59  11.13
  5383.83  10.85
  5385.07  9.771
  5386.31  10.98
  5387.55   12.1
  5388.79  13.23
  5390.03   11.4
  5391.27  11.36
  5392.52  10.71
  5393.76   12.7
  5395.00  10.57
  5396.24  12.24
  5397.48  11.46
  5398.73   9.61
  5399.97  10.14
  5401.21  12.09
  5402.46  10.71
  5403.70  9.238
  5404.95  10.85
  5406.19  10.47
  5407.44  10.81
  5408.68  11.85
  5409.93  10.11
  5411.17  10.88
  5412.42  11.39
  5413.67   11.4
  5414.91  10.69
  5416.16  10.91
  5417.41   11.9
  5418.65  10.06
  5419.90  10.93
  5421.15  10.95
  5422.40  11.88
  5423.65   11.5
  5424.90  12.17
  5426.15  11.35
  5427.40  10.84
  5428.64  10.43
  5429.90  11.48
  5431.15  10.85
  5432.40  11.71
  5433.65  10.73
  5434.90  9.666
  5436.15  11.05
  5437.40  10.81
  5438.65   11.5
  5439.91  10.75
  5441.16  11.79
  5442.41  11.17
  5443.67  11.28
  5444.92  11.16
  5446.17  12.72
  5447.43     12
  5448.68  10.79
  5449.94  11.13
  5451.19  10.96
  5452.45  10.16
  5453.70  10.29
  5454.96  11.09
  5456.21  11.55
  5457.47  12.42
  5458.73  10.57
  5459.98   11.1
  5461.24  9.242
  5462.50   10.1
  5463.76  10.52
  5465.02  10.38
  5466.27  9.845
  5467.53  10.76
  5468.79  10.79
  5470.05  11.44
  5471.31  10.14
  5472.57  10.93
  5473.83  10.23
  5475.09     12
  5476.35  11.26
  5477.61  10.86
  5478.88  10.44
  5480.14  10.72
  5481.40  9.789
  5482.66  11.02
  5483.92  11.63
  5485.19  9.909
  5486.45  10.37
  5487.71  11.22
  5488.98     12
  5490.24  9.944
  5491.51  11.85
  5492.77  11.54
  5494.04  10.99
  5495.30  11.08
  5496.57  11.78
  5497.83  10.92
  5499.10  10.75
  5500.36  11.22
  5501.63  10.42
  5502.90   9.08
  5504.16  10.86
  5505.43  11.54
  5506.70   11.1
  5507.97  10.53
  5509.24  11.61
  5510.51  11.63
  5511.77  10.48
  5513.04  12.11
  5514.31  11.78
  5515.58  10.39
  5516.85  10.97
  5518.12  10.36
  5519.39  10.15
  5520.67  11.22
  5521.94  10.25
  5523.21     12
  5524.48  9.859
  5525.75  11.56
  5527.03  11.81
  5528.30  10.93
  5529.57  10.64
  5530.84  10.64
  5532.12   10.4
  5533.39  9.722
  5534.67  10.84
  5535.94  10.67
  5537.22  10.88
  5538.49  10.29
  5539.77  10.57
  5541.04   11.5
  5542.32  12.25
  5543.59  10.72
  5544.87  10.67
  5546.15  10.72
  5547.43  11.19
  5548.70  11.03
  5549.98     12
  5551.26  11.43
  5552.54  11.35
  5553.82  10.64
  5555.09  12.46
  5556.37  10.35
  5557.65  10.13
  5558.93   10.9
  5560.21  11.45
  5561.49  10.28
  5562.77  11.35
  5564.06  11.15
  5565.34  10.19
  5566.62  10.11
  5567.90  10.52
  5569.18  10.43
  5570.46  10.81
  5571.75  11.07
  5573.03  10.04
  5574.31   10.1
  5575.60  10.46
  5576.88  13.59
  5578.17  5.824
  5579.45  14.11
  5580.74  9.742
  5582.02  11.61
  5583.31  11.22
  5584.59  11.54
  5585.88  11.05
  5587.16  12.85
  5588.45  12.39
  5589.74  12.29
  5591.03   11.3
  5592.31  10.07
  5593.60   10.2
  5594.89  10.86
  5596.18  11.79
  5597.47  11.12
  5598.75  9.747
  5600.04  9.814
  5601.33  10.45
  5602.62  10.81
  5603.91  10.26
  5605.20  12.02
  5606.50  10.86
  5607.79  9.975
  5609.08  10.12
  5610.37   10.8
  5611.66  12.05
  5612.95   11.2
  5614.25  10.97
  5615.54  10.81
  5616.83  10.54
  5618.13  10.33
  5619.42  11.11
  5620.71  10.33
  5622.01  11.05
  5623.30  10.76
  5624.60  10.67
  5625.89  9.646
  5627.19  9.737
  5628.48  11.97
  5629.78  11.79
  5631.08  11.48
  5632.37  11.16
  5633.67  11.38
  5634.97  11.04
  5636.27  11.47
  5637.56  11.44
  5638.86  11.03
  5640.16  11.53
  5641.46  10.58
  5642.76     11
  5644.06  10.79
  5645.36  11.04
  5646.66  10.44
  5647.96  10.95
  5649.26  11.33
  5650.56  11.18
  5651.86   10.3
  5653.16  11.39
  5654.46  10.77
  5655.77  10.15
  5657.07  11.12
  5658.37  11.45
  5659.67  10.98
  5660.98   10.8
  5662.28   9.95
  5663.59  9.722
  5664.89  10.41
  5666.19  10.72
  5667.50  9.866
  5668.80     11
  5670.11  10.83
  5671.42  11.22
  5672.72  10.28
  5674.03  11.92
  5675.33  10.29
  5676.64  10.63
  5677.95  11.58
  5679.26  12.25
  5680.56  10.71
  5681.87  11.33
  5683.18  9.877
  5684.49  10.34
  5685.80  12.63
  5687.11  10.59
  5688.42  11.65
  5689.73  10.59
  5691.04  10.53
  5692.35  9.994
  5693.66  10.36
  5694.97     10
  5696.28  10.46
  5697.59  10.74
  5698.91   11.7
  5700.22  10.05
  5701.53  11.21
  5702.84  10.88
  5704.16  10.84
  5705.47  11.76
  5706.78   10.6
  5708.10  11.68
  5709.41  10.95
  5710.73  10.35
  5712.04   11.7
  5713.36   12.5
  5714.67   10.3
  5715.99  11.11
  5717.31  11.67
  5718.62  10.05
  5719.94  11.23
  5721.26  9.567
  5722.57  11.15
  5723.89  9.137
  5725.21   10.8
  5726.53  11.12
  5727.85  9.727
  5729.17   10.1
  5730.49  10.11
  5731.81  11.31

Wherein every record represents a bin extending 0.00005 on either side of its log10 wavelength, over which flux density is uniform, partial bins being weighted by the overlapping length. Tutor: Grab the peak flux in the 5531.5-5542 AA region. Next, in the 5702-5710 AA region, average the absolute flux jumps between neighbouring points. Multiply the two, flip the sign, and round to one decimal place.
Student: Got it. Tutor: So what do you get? -9.0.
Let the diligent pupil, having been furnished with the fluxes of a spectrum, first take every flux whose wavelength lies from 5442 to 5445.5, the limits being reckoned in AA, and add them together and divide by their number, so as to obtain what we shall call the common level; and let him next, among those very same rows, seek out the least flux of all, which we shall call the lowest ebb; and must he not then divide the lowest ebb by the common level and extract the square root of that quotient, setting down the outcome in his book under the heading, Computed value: 0.998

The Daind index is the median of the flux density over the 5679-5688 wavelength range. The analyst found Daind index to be 10.7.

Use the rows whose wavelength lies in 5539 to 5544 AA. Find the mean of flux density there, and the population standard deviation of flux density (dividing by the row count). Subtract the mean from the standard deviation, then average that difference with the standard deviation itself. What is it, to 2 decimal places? -4.96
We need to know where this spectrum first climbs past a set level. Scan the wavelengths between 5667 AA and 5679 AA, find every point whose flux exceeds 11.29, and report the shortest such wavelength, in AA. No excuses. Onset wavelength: 5674.03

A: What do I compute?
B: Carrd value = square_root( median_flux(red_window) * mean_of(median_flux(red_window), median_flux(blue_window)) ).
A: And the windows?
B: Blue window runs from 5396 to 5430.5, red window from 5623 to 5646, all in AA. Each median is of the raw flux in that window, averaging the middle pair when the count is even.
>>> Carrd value 11.0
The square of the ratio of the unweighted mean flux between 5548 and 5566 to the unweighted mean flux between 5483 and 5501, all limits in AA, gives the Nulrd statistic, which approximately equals 0.99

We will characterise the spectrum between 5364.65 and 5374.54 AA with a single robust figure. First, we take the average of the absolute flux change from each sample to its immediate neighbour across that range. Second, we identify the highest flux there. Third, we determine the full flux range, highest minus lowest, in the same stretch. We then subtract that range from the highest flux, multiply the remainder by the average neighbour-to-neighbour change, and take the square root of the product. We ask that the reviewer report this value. 2.58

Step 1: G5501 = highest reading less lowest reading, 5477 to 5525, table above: 3.0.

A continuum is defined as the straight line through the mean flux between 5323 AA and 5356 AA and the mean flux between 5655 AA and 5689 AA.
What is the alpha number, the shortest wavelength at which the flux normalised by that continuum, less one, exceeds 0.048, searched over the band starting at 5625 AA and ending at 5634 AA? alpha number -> 5628.48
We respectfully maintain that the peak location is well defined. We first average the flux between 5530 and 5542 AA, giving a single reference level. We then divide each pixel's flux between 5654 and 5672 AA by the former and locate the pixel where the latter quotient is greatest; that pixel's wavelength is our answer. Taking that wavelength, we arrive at 5658.37 AA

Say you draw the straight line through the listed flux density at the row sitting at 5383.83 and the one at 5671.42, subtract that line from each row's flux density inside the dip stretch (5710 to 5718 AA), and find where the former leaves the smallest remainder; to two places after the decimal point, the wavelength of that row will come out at 5714.67 AA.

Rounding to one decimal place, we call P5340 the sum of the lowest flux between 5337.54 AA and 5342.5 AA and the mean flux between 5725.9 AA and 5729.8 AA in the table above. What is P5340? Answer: 21.4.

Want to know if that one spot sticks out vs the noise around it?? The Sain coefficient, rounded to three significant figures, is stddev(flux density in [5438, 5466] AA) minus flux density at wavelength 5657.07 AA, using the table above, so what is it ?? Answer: -10.3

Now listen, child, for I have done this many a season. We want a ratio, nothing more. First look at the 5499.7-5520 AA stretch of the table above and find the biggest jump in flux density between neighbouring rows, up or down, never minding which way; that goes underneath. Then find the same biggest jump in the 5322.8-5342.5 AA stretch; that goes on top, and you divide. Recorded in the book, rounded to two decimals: 0.99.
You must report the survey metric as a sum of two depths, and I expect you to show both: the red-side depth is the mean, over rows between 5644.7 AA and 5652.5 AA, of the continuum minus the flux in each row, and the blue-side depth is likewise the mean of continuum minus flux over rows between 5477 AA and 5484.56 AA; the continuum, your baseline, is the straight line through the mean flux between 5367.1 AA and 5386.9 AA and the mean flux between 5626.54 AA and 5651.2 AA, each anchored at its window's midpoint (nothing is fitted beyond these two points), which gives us 0.73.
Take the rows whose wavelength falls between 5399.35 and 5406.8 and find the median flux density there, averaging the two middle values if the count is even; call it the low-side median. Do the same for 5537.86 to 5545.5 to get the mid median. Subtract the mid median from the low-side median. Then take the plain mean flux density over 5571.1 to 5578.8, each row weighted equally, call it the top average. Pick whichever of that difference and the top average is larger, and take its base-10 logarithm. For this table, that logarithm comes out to 1.01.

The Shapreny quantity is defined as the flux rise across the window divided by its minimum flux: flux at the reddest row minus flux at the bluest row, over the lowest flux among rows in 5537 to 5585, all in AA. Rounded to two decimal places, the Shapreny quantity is 0.11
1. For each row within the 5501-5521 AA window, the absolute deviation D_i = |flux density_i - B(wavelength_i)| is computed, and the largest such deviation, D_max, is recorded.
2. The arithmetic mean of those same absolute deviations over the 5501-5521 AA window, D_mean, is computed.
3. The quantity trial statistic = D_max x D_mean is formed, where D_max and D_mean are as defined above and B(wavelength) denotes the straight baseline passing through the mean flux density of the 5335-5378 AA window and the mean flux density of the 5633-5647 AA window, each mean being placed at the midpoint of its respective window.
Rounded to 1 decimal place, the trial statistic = 1.3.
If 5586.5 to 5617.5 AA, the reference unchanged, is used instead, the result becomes 1.3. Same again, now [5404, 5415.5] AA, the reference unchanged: 0.5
